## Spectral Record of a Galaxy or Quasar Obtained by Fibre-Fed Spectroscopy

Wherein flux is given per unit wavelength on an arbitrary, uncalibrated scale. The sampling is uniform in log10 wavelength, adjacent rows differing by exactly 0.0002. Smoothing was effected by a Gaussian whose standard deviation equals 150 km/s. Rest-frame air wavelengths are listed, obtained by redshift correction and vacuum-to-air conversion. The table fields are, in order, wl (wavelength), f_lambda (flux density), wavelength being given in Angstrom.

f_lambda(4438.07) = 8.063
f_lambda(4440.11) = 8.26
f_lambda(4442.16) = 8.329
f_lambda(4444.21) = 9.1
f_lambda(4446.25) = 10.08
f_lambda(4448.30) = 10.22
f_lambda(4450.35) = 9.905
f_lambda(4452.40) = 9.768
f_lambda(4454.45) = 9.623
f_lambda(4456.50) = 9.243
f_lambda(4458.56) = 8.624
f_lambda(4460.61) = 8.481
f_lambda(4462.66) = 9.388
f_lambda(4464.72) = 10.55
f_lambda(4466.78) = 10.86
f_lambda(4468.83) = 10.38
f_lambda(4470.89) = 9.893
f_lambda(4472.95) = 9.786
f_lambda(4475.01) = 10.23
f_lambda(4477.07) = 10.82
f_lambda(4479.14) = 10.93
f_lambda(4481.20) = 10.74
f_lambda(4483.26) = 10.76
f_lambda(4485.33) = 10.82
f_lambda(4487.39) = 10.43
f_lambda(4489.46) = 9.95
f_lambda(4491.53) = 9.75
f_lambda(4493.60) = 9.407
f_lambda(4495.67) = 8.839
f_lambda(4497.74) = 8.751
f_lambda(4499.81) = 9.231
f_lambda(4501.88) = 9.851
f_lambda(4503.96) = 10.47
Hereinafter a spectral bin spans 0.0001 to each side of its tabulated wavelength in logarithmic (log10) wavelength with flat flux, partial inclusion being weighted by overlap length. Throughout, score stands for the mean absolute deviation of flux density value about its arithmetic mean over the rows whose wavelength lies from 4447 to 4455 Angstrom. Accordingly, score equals 0.2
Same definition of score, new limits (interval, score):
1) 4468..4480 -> 0.4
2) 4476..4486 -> 0.1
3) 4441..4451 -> 0.6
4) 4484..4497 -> 0.5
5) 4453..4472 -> 0.7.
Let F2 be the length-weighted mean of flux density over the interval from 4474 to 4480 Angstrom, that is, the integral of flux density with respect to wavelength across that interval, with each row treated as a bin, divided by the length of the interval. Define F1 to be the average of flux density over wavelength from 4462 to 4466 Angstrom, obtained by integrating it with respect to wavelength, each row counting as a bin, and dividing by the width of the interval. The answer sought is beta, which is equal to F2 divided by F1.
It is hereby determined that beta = 1.06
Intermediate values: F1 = 10.1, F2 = 10.6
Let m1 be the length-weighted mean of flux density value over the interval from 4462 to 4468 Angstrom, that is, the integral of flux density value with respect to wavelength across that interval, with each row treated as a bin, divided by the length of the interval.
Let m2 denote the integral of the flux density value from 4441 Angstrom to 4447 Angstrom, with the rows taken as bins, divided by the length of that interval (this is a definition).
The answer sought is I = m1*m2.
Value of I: 94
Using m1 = 10.3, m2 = 9.1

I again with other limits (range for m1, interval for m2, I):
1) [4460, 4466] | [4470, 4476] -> 96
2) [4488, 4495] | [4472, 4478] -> 100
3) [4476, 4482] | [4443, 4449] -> 105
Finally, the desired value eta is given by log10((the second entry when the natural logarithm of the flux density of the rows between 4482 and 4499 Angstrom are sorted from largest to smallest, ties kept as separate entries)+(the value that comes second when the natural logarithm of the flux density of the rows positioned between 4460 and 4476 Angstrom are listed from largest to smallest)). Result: 0.6750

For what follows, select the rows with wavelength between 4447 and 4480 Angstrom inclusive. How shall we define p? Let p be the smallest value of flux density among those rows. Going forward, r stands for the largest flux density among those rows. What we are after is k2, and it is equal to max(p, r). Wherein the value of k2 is 10.9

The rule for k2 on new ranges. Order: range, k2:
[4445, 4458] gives 10.2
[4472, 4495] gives 10.9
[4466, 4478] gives 10.9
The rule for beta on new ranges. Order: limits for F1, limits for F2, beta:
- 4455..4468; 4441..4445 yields 0.91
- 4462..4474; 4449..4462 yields 0.92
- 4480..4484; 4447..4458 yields 0.90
